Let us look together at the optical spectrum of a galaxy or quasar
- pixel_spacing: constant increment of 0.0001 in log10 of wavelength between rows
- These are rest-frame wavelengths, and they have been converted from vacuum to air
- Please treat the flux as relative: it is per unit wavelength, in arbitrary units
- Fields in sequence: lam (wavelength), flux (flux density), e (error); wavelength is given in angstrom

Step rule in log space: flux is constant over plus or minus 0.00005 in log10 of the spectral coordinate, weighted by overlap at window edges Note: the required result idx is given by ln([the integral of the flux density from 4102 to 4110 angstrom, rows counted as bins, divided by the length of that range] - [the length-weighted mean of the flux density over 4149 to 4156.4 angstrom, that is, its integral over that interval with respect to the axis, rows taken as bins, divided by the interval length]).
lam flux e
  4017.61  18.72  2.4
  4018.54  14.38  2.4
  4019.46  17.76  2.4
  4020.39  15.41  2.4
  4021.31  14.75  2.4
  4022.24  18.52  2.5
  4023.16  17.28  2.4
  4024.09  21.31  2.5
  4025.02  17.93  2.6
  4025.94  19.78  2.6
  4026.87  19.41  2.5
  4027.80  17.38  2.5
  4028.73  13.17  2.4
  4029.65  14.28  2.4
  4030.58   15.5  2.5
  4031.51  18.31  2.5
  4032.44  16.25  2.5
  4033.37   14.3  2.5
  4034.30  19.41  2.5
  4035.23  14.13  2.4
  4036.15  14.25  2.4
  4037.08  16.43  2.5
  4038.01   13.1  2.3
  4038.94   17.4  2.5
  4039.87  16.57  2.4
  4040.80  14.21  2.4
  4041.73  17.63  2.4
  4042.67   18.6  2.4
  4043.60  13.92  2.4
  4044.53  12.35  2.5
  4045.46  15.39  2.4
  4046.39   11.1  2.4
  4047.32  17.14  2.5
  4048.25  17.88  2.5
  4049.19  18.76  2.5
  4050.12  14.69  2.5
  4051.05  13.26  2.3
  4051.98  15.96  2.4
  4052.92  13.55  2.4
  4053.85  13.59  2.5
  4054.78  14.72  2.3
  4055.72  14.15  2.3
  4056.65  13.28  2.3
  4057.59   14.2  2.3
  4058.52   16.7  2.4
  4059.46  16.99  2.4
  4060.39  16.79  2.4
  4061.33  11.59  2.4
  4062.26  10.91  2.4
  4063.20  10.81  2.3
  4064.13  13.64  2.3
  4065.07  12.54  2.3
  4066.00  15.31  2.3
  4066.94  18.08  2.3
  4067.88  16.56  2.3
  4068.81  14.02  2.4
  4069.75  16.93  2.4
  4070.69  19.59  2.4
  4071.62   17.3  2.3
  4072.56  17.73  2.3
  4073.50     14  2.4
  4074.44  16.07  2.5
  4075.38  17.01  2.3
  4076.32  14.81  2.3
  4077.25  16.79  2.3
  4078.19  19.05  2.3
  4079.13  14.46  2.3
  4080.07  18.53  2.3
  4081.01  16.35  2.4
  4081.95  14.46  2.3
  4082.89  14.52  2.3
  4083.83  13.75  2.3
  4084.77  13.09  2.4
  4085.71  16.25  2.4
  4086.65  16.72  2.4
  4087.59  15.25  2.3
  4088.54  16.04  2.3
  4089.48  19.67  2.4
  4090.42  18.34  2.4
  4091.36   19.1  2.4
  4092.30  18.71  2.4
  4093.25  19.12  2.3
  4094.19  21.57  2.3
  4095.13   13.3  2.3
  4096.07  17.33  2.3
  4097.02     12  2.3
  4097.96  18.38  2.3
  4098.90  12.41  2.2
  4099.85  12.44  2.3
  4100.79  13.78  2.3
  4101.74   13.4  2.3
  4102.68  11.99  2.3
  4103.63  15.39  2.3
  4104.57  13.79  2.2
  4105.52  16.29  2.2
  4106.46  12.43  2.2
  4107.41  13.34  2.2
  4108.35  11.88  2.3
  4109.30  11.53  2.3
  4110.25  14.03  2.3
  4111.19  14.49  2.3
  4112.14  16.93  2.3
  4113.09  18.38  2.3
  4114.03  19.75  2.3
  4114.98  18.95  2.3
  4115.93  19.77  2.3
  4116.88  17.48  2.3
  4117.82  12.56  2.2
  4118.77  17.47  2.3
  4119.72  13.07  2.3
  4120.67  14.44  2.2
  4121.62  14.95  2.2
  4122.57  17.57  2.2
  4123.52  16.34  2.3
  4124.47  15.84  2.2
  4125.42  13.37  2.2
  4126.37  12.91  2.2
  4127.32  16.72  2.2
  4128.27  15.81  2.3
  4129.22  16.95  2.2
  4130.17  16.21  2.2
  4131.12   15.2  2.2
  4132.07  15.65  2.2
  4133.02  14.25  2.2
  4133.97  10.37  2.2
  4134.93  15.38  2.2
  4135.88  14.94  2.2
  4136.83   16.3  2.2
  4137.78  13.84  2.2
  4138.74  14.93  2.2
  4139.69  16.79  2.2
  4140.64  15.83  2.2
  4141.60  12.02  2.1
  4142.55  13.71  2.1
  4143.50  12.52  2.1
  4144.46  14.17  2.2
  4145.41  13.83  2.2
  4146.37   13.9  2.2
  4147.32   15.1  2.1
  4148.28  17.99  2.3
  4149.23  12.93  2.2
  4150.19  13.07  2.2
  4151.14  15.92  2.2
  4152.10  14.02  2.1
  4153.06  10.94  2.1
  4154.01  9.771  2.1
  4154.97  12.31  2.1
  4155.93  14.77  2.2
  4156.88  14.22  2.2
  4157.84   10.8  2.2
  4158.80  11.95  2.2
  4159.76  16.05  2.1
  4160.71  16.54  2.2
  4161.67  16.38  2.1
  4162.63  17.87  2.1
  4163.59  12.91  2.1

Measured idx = -0.9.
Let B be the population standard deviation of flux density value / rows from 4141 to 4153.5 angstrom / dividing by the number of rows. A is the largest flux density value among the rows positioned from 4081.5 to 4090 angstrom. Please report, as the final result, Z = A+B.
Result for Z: 21.4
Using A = 19.67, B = 1.71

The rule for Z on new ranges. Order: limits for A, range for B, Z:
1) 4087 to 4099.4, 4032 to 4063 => 23.8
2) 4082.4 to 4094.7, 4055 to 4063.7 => 23.9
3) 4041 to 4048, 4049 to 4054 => 20.5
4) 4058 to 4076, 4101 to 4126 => 22.0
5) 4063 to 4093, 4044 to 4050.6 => 22.3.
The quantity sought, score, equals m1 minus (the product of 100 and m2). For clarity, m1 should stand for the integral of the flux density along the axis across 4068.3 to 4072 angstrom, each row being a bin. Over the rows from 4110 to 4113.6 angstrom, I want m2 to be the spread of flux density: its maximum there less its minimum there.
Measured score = -372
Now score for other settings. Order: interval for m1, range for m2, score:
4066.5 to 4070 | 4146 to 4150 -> -449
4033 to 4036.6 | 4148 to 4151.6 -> -450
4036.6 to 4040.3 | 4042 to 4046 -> -566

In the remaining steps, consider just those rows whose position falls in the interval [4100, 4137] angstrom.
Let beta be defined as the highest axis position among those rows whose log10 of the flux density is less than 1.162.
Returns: 4133.97 angstrom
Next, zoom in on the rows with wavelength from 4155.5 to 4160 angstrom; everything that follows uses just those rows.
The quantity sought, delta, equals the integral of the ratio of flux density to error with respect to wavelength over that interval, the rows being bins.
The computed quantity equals 27.7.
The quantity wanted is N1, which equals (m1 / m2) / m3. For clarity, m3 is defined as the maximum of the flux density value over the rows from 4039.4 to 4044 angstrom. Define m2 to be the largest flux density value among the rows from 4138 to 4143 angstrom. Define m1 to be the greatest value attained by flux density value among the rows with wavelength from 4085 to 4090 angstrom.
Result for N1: 0.0630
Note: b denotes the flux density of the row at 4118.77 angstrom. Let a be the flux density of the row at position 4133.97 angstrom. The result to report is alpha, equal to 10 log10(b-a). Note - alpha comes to 9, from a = 10.37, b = 17.47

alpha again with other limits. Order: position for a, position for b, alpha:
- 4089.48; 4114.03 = -11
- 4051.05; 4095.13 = -14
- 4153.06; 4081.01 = 7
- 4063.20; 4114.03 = 10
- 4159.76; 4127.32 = -2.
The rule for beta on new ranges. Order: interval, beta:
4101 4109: 4108.35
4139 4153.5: 4153.06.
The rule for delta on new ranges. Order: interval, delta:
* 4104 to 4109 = 30.4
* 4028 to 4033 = 31.6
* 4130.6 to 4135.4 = 30.9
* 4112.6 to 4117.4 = 39.3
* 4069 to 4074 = 35.8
